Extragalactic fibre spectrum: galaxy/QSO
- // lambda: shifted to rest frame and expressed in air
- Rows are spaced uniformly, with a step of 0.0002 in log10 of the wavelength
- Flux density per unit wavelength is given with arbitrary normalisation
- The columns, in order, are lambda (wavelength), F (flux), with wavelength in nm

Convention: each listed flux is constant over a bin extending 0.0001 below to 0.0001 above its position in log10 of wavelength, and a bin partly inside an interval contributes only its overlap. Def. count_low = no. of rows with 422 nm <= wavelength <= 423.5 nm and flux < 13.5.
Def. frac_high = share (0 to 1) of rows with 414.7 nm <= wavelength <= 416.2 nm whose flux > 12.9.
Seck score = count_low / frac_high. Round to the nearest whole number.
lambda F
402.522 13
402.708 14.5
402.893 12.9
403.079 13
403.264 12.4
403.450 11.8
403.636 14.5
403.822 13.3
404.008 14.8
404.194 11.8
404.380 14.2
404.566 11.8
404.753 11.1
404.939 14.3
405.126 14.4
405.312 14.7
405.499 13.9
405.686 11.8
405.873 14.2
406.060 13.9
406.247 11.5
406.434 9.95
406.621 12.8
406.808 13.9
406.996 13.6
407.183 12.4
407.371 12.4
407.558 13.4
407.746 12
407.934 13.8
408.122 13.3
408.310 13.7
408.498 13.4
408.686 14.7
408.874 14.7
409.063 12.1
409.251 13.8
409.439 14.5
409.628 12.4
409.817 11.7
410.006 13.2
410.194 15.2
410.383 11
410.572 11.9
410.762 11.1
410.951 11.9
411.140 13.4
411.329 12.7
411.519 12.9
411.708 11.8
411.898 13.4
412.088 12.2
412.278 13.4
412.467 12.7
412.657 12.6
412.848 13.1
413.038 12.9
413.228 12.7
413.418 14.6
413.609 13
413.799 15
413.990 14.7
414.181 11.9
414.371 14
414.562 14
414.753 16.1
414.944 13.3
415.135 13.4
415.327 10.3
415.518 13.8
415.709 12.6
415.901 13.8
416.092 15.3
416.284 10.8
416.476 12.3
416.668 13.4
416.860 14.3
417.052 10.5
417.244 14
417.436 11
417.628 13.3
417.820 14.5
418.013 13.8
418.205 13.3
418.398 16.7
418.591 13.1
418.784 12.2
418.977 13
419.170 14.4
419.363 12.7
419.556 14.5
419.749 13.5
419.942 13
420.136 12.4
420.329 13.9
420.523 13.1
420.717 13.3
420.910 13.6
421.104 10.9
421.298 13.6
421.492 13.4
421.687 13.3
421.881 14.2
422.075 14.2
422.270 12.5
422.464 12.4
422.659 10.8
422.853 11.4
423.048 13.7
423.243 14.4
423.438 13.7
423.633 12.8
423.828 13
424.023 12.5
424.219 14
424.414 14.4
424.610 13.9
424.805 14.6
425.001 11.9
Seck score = 5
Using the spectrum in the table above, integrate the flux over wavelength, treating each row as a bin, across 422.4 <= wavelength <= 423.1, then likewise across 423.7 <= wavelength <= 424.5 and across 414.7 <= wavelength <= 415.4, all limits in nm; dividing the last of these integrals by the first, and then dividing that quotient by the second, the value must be 0.103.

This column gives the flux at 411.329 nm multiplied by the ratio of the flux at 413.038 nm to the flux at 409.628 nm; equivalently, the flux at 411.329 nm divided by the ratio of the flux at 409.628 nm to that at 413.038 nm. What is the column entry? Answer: 13.2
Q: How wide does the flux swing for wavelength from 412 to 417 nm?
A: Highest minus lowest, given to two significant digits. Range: 5.8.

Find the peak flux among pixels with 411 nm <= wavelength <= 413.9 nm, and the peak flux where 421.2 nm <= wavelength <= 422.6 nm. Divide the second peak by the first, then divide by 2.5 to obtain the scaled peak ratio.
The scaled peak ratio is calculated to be 0.379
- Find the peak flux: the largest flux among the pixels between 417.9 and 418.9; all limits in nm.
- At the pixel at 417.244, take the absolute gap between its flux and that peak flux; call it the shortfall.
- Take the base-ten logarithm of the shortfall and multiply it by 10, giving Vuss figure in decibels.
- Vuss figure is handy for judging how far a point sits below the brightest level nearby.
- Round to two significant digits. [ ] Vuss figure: 4.3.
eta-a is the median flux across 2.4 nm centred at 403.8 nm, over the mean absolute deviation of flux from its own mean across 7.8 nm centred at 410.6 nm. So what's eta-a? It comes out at 15.1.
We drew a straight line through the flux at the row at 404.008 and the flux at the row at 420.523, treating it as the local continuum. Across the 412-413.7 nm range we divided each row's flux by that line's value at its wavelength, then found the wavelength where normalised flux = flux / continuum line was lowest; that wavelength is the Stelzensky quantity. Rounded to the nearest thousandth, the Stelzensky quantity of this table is 412.088 nm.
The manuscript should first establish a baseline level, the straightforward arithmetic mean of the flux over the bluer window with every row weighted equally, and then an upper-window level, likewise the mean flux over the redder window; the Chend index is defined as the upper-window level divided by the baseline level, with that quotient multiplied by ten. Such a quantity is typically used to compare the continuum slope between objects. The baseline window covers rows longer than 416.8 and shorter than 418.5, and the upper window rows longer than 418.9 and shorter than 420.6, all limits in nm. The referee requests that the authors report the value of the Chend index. 9.9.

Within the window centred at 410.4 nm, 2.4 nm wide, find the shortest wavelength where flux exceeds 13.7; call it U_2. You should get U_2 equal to 409.251 nm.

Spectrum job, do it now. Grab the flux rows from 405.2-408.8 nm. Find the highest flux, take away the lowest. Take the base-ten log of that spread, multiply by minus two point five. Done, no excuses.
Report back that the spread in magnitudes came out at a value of -1.7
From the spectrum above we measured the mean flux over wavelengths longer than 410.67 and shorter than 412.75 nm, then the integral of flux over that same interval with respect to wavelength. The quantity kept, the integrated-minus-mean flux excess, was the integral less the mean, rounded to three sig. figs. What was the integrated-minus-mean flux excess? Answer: 13.6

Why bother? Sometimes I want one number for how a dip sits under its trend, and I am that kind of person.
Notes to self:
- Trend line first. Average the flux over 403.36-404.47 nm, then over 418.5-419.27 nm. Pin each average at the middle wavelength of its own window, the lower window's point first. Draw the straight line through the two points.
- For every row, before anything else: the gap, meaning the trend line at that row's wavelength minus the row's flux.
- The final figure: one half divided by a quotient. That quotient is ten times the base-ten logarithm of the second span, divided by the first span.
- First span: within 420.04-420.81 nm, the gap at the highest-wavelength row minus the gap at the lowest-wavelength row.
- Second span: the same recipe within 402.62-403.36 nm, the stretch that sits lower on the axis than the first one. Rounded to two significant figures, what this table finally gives -0.14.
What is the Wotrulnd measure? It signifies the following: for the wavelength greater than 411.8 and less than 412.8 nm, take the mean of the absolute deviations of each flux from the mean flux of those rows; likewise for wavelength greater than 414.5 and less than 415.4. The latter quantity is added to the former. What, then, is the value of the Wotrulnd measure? 1.7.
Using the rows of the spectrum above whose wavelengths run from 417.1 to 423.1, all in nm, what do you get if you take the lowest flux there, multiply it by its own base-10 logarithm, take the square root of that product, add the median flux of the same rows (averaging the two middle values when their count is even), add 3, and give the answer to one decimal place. 19.6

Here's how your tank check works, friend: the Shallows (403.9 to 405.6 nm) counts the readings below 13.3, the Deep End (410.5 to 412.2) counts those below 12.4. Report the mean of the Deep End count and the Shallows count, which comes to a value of 4.0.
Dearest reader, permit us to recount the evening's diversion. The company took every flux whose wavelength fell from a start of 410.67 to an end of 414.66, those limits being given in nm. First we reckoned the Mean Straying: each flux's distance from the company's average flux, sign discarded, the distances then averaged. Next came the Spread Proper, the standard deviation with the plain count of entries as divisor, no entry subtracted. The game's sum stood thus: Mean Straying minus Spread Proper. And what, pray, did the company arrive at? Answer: -0.21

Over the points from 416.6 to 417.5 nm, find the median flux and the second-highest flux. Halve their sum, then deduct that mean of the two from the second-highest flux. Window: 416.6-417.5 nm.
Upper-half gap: 0.30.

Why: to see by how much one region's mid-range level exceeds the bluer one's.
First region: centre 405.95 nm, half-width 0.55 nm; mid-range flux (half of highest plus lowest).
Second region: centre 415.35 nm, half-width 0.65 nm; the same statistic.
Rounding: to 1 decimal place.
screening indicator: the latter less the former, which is 1.1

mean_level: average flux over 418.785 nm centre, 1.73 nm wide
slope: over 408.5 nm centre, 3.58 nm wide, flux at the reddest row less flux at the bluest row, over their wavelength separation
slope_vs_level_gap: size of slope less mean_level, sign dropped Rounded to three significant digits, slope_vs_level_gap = 13.4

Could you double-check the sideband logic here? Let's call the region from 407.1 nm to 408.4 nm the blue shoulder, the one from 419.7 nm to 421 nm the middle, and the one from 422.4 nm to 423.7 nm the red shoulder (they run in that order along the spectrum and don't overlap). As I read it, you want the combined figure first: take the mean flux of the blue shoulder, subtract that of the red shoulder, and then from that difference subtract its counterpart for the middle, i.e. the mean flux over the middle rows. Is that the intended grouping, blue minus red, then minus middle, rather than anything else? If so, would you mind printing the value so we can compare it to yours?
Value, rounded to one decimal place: -13.0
